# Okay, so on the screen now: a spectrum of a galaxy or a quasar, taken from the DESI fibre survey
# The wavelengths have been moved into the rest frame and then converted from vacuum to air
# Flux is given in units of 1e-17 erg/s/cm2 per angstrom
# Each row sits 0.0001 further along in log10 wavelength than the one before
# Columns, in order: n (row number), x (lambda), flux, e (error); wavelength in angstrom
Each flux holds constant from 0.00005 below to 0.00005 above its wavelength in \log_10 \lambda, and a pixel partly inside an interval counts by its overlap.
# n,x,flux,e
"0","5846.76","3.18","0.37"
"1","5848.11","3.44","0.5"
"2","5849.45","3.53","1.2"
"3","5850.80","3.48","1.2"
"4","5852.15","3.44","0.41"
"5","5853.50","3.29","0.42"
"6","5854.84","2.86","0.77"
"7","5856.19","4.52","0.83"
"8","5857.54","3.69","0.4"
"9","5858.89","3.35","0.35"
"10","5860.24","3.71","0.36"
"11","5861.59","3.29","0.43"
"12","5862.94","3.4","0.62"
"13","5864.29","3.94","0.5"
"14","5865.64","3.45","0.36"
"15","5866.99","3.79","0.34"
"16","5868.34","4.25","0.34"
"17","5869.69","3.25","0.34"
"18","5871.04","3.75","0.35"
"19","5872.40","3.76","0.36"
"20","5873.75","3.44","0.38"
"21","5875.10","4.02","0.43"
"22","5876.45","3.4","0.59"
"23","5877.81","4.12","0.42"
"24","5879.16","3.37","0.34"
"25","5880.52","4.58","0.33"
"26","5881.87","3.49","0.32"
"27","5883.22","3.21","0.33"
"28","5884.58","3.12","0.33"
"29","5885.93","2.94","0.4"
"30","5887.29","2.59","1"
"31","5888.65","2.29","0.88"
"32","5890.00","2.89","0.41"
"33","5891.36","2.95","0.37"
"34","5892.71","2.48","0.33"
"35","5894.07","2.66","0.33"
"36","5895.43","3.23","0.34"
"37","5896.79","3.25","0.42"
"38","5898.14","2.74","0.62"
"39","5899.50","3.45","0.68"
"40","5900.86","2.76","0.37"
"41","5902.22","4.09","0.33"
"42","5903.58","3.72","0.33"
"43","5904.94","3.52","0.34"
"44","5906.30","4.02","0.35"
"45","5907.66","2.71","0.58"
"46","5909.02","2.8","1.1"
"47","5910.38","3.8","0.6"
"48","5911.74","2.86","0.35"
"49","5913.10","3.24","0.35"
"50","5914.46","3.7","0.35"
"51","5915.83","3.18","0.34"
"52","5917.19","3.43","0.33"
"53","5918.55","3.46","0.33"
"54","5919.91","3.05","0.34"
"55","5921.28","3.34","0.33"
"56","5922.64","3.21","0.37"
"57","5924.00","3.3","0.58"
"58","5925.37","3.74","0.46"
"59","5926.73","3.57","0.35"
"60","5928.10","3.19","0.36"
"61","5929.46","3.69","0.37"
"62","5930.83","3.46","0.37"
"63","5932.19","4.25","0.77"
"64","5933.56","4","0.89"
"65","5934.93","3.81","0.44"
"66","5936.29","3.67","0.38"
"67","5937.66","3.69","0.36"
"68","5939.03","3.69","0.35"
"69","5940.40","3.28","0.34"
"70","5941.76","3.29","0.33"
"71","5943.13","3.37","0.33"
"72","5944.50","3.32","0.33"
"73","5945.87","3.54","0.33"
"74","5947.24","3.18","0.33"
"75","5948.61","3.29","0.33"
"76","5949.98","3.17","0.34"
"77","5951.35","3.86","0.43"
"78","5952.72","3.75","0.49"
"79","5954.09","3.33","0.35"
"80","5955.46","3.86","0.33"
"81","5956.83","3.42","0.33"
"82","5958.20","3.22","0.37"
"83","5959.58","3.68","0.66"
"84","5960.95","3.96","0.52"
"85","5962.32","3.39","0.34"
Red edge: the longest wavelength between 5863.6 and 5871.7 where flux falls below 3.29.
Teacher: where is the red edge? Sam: 5869.69 angstrom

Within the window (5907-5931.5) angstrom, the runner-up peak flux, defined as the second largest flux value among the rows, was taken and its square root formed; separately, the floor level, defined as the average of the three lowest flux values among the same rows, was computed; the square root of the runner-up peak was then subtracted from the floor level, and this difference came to 0.9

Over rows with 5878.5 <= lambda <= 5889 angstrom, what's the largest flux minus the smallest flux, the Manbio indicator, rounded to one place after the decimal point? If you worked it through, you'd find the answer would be 2.3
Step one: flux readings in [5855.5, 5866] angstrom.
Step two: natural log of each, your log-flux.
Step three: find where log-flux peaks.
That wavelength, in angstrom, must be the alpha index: 5856.19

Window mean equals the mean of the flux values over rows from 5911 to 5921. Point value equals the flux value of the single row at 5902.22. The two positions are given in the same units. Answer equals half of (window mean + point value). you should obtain 3.68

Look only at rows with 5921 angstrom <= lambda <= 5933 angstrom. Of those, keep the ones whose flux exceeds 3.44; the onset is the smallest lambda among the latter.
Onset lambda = 5925.37 angstrom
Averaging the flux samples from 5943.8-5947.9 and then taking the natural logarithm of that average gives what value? 1.21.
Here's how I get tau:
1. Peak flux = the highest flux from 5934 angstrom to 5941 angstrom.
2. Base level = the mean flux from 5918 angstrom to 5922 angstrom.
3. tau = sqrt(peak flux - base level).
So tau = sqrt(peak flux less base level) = 0.73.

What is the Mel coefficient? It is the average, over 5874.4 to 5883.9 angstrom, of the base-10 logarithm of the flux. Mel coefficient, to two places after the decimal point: 0.57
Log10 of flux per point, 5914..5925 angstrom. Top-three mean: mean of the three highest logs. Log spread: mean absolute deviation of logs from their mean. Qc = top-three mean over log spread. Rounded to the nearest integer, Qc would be 28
